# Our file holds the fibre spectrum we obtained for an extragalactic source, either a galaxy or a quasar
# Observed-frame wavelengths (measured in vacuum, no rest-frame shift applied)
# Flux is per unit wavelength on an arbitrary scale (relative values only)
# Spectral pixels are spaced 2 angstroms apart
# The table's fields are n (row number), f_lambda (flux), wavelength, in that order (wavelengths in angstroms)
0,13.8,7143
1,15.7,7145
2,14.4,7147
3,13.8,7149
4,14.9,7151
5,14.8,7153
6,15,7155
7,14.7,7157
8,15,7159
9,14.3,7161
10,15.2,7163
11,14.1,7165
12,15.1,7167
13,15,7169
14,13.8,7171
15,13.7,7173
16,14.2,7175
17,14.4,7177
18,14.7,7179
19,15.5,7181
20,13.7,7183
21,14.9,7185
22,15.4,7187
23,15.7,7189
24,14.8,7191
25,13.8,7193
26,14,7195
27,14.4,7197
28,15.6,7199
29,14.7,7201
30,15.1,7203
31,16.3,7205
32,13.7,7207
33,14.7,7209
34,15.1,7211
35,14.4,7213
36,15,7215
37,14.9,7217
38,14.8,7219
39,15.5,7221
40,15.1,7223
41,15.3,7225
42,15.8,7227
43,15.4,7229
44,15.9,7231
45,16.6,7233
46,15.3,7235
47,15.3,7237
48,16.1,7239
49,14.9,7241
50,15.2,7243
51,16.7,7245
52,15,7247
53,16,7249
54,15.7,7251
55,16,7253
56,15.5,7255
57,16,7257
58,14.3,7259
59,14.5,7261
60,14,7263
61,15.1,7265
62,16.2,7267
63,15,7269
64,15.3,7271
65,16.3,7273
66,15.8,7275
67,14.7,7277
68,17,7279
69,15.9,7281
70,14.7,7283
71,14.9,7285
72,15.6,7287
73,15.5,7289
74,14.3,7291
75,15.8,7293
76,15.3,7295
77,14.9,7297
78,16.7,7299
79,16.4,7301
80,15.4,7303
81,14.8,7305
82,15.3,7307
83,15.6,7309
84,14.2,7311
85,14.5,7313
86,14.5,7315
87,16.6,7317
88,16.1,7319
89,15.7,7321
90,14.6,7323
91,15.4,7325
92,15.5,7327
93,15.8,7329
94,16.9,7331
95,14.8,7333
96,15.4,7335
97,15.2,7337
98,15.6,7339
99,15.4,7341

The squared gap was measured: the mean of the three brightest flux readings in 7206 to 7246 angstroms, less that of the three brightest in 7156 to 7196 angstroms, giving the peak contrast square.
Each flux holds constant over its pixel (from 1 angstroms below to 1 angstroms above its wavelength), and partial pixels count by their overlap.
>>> 0.87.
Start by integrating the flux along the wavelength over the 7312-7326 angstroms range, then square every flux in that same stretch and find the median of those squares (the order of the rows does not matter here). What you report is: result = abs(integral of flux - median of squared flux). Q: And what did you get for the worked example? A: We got 22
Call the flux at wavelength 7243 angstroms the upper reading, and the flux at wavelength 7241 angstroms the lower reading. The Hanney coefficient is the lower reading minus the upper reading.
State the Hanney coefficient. -0.30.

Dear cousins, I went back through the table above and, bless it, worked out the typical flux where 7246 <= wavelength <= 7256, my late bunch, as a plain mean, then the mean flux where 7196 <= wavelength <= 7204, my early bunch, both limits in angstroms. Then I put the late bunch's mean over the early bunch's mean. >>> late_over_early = 1.046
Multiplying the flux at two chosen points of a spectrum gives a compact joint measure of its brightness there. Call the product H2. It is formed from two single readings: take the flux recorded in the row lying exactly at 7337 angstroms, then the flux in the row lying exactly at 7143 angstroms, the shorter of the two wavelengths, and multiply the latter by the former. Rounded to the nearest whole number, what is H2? 210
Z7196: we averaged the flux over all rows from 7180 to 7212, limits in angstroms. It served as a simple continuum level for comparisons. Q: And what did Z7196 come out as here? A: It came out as 14.8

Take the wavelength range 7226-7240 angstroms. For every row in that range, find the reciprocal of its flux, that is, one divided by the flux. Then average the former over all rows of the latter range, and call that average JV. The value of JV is 0.0635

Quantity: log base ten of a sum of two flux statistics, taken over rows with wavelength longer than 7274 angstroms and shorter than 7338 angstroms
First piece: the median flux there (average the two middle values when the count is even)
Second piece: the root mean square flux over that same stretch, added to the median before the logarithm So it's 1.49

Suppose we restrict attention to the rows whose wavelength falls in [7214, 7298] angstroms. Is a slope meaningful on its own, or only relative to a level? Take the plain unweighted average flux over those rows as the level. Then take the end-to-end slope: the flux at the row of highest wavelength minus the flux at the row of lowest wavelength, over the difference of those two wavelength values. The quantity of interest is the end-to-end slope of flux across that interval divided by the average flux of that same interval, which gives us 0.000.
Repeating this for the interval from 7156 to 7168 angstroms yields 0.003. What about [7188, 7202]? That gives -0.006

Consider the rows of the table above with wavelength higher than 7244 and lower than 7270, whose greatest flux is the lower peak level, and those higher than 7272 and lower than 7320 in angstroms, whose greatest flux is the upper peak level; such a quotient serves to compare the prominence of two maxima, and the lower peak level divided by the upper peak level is 0.98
